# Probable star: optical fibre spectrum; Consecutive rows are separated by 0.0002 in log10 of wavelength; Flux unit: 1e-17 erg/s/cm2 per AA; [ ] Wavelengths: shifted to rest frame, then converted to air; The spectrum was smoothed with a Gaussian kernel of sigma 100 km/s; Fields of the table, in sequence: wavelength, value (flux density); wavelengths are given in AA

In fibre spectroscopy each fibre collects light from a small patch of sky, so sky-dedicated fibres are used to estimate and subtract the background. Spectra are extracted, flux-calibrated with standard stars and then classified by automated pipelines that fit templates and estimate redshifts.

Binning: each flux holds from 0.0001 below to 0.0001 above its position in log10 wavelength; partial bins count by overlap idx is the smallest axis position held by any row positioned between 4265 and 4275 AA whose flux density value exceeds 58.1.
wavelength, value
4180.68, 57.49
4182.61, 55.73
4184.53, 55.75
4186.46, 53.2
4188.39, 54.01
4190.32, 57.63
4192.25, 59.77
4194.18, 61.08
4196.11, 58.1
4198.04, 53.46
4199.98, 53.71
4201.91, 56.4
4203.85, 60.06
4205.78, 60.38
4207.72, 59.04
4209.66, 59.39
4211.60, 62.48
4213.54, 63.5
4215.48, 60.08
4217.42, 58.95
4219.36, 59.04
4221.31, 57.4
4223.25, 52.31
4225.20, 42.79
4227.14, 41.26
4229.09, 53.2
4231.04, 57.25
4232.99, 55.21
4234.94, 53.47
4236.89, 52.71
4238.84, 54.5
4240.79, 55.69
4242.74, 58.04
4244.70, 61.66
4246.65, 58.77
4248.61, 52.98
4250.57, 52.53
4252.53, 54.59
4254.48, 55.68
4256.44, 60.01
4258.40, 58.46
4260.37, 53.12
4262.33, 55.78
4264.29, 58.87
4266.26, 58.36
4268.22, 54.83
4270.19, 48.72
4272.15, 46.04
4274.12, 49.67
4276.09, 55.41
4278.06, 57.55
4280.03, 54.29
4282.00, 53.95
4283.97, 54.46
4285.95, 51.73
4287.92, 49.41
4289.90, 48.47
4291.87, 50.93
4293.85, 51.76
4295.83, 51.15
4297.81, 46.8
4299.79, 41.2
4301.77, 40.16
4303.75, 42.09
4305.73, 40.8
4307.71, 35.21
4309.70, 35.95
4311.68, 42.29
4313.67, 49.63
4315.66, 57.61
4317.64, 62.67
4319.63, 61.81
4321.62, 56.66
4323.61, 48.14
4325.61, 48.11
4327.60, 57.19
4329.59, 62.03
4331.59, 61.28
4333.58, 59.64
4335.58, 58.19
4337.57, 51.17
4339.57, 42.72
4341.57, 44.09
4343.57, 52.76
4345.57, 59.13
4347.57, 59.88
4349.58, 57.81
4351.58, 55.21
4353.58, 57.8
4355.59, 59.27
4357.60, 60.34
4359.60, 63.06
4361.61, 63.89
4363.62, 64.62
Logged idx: 4266.26 AA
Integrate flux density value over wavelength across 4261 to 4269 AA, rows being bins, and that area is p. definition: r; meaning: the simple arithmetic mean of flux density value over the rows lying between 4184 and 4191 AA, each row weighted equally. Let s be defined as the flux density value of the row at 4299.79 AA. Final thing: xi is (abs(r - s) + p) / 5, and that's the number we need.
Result 94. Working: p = 455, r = 55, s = 41.2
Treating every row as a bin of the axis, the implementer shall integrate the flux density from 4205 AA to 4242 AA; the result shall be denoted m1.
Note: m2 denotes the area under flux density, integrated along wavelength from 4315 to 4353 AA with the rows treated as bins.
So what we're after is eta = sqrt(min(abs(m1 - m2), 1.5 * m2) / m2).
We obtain 0.16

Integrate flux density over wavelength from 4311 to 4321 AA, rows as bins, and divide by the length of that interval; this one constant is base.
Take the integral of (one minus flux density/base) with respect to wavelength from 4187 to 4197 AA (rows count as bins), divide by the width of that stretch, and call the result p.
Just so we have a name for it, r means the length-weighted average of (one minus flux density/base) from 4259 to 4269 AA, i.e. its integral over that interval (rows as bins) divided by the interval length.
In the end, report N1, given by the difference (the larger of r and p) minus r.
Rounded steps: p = -0.048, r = -0.02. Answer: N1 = 0.000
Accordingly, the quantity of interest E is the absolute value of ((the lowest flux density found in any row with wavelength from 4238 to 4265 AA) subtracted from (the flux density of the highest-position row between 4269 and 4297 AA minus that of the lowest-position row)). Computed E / 50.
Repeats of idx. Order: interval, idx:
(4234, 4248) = 4244.70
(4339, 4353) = 4345.57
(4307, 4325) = 4317.64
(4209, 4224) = 4209.66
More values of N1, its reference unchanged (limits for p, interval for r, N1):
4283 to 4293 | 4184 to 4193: 0.090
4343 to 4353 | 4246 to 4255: 0.000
